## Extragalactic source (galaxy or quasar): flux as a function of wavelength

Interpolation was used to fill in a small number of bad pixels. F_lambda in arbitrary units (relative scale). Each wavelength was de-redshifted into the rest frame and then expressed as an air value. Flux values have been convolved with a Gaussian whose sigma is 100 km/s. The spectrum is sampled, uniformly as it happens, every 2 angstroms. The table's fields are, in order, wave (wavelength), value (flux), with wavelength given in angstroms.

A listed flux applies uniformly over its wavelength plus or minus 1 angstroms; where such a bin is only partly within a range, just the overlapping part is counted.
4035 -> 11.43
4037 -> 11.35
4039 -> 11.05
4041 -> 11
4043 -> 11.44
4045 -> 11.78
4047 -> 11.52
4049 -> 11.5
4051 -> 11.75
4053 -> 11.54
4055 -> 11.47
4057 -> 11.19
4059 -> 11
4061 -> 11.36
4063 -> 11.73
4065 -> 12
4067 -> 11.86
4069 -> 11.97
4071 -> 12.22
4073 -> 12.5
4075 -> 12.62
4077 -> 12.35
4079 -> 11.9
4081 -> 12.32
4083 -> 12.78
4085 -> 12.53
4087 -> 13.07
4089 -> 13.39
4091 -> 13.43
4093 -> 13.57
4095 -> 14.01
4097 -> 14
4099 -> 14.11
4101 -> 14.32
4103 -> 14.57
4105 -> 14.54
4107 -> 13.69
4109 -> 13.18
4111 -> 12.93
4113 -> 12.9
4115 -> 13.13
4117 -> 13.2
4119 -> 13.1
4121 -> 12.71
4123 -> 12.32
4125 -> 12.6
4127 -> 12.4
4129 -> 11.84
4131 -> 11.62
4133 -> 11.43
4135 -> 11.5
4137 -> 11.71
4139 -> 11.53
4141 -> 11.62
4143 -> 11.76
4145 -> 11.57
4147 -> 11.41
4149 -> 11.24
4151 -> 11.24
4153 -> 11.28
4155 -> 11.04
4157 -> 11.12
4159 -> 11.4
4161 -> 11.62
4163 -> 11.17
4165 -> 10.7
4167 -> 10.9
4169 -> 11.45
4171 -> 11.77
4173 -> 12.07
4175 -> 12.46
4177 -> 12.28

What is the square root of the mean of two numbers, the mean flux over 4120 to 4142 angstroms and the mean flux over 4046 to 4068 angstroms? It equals 3.43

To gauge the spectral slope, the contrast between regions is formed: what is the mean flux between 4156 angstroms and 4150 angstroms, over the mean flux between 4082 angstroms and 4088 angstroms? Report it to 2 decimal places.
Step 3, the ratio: 0.87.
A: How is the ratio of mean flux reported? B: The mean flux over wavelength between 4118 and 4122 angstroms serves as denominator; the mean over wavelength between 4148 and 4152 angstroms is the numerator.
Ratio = 0.87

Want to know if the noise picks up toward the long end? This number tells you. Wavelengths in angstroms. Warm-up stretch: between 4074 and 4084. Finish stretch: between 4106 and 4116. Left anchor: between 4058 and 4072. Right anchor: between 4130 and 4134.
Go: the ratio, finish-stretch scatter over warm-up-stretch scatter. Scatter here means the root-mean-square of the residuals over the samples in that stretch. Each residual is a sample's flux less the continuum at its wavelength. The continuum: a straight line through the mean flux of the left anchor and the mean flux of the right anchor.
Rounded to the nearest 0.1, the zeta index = 2.1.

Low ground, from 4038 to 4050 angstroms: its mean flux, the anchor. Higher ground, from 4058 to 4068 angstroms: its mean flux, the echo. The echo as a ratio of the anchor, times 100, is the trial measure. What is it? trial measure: 102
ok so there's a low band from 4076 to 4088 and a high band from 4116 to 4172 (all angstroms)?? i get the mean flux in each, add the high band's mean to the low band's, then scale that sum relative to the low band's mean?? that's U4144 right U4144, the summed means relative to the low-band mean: 1.94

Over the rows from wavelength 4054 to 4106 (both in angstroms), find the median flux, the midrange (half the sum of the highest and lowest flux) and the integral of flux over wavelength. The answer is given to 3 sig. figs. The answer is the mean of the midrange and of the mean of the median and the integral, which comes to 175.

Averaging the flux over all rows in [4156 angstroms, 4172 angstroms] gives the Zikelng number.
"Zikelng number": 11.3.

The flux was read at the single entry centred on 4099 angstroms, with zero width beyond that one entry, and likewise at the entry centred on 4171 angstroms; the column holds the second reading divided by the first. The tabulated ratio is 0.83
